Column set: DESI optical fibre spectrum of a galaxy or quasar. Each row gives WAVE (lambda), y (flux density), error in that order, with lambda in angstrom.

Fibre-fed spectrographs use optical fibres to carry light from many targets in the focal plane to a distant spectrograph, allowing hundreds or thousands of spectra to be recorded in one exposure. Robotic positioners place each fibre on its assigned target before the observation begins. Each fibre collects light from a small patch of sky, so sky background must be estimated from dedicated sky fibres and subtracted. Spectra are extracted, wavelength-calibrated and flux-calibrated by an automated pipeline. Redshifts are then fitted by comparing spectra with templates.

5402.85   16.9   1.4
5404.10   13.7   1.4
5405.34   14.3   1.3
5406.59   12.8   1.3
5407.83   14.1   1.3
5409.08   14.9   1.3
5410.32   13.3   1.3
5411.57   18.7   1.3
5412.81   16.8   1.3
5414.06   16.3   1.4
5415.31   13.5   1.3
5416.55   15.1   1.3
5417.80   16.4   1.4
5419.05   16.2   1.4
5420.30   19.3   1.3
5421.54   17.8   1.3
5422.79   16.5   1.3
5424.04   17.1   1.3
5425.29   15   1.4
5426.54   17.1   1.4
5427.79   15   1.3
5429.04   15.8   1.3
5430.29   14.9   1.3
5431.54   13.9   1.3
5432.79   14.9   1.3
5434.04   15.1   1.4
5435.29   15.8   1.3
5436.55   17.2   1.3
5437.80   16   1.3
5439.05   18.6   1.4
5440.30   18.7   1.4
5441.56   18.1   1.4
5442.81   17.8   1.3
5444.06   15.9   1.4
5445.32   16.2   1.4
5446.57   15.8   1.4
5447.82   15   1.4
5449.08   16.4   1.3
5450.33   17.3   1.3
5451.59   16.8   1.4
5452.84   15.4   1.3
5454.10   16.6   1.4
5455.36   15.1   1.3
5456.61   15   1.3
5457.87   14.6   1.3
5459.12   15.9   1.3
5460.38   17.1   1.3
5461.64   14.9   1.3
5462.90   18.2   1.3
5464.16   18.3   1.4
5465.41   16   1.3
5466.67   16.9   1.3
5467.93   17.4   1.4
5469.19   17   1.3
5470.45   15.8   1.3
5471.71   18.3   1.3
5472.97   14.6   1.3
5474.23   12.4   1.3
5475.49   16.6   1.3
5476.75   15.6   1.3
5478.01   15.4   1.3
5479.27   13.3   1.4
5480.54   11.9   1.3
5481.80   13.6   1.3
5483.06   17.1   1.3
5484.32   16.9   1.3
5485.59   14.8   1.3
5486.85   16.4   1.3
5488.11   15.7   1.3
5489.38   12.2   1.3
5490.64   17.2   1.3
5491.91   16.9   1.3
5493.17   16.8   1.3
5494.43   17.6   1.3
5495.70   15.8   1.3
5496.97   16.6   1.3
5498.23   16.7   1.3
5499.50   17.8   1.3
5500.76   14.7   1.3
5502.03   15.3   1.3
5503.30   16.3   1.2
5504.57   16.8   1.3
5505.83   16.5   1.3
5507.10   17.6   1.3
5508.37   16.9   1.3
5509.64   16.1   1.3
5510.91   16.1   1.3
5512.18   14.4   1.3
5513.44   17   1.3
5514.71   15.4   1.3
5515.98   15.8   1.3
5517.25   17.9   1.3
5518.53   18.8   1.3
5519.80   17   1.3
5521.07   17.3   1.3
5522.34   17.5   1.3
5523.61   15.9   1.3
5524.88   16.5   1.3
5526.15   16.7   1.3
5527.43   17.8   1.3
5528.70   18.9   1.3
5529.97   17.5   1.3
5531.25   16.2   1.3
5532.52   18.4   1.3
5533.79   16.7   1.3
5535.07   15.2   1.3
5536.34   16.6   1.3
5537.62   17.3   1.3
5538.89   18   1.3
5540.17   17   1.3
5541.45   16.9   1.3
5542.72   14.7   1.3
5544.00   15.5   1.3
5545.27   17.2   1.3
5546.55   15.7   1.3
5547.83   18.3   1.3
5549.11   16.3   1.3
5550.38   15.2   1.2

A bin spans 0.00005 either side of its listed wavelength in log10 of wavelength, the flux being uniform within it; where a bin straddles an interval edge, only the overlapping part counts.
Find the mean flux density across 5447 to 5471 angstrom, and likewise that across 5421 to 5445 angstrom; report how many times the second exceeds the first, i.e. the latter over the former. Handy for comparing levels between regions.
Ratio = 1.00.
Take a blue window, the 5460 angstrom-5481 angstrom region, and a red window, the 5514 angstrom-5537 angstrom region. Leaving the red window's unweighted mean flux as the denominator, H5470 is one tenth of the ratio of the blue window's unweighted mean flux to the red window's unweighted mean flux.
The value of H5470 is 0.093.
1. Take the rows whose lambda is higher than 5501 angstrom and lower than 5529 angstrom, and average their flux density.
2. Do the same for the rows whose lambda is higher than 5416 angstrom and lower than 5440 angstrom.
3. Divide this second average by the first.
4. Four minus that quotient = 3.03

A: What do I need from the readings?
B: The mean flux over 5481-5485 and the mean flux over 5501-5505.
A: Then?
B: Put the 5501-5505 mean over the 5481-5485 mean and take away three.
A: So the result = -1.98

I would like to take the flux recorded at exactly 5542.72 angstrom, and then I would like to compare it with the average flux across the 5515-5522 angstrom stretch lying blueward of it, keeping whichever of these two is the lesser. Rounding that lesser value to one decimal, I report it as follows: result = 14.7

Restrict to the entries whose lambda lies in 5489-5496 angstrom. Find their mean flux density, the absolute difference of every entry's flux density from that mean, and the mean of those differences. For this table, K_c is 1.4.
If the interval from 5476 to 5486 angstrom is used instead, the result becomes 1.4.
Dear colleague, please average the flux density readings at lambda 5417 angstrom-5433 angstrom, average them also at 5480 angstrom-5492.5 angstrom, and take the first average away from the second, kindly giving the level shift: -0.88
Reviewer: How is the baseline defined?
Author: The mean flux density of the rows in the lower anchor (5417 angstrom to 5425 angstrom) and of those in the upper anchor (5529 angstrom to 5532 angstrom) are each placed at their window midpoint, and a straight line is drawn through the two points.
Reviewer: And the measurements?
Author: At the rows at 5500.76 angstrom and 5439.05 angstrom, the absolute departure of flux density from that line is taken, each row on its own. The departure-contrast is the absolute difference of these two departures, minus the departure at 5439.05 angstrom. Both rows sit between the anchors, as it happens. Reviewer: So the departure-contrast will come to -0.6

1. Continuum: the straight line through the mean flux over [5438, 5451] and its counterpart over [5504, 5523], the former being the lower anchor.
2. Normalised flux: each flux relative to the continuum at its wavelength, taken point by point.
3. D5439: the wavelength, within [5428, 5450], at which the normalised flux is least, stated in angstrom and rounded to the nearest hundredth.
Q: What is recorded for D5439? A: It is 5431.54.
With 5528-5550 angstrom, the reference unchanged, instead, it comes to 5542.72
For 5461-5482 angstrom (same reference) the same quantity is 5480.54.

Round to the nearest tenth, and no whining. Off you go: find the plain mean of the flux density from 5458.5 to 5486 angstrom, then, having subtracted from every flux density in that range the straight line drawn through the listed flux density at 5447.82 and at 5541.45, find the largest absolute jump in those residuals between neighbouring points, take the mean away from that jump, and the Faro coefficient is -11.6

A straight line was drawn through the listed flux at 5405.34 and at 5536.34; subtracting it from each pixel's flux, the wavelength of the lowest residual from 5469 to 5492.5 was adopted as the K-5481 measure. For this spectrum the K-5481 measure 5480.54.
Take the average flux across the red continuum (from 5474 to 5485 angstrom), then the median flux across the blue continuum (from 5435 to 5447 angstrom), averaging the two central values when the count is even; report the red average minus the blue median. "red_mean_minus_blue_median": -1.9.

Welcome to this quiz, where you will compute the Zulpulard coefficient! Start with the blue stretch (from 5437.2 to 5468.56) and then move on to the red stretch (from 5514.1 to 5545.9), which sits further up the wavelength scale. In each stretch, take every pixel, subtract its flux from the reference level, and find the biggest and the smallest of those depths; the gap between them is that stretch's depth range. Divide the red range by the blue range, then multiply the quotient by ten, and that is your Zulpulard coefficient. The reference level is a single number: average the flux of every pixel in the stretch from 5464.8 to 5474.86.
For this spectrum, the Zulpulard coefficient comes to 10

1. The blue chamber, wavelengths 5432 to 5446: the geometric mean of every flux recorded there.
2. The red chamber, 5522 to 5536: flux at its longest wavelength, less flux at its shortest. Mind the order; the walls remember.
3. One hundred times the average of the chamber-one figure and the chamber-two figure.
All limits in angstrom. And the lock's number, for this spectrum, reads 720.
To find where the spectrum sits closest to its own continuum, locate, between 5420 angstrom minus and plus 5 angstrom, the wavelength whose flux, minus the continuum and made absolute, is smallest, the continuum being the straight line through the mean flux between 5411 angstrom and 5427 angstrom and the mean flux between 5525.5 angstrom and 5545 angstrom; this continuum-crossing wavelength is 5422.79 angstrom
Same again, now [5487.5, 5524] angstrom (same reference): 5493.17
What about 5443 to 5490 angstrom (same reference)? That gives 5454.10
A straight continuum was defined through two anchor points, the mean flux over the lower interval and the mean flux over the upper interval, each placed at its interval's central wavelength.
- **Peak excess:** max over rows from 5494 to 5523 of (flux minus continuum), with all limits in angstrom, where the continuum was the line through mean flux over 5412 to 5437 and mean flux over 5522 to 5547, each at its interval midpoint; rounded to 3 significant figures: 2.11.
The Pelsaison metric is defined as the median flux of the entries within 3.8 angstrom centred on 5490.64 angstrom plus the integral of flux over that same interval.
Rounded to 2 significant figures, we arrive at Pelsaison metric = 75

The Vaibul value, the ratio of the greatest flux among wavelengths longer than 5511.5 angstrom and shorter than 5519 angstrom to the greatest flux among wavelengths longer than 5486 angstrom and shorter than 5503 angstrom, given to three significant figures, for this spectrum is 1.06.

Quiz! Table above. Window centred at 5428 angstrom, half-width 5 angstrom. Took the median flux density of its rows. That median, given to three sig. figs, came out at 15.0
